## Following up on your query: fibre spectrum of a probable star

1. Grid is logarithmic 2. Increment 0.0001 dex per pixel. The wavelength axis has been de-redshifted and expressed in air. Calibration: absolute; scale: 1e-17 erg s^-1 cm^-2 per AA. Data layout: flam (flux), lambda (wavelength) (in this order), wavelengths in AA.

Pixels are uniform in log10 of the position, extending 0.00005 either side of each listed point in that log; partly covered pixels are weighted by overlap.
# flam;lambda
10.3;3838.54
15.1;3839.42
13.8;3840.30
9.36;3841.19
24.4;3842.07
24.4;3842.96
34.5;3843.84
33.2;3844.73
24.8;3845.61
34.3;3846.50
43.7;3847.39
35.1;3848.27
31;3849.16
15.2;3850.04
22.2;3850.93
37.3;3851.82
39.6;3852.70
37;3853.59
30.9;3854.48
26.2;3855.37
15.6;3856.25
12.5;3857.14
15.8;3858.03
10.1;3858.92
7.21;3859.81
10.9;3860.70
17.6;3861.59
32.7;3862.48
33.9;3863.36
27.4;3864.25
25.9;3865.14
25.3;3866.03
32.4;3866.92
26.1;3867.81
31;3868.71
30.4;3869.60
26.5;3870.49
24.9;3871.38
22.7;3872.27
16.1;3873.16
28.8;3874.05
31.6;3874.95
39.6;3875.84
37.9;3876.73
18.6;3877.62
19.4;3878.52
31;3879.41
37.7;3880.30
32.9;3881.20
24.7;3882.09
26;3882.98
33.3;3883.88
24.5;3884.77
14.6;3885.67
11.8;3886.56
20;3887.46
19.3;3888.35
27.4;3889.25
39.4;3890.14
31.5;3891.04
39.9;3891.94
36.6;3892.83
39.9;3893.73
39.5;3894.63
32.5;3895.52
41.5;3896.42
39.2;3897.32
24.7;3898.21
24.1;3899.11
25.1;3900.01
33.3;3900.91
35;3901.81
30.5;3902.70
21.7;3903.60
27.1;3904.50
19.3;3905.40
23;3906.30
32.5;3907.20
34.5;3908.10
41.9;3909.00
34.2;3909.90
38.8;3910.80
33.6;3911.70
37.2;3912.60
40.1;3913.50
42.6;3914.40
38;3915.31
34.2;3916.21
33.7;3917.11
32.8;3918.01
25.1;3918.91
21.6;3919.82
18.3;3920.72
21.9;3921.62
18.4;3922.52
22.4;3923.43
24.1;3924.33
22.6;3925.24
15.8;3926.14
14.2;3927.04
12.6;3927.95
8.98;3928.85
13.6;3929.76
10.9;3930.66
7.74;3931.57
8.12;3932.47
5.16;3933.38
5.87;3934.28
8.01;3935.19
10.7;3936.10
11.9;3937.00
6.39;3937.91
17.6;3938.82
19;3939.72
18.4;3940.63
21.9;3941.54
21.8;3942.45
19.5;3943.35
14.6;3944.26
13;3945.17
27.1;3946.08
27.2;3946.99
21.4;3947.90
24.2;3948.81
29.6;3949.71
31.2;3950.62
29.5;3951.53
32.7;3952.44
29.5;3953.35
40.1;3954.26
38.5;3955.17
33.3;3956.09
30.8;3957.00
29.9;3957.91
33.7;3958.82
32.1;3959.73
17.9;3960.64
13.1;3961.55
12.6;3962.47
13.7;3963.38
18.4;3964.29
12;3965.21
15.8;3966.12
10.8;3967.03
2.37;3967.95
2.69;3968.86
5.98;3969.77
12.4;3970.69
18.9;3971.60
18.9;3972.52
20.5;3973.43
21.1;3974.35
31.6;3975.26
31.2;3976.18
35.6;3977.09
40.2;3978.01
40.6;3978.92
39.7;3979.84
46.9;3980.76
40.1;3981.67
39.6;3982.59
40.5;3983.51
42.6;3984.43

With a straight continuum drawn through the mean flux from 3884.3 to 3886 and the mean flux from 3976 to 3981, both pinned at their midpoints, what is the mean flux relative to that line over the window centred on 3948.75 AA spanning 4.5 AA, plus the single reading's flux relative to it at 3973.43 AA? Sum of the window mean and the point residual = -24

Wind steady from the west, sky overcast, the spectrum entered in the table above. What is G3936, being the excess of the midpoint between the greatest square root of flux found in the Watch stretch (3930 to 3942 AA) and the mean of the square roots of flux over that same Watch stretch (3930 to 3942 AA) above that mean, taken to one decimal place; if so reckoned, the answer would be 0.7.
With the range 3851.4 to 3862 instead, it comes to 0.9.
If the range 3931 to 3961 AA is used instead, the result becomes 0.9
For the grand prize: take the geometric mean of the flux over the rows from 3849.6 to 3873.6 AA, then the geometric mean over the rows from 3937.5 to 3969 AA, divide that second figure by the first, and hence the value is 0.8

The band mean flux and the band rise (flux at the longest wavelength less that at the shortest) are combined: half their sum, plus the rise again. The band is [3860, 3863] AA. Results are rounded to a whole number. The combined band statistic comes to 43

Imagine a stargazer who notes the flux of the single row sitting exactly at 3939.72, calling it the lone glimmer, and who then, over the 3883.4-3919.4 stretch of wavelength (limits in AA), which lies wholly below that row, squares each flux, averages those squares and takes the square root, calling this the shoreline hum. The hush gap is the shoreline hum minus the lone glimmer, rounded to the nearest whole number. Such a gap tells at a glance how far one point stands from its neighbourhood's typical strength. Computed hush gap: 13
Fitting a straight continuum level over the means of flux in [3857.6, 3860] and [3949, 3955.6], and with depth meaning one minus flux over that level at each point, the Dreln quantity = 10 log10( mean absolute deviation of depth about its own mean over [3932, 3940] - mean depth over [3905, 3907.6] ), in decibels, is -6.0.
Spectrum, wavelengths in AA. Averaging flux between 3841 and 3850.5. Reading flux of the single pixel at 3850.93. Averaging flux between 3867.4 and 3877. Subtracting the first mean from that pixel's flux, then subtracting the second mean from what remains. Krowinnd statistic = -35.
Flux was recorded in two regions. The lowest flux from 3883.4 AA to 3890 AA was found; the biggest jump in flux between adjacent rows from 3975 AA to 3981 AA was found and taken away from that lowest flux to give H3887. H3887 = 5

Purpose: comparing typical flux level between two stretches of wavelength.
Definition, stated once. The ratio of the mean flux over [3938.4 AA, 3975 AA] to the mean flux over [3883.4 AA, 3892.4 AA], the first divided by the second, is 0.82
